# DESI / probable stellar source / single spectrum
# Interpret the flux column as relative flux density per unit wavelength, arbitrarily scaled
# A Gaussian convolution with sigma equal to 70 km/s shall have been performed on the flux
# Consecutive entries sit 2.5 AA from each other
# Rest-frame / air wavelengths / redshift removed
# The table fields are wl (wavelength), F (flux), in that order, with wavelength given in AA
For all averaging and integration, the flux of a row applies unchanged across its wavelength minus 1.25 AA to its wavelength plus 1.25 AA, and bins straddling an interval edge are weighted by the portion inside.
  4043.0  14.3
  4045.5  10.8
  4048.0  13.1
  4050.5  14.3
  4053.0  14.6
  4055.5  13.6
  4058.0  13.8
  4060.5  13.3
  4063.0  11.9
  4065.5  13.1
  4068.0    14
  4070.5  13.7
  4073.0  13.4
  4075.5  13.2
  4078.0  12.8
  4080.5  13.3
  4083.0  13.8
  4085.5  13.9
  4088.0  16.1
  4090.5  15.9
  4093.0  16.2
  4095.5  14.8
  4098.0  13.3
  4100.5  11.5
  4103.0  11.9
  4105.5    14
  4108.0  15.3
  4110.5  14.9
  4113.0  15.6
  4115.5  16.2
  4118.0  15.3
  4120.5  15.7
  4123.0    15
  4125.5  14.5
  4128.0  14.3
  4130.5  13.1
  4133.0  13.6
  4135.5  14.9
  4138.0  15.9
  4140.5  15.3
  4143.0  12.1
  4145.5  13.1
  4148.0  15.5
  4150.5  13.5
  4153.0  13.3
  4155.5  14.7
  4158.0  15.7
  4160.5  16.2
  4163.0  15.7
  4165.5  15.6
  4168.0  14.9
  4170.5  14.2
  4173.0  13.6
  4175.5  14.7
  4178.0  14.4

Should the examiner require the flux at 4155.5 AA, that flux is 14.7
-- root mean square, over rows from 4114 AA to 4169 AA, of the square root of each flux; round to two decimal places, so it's 3.84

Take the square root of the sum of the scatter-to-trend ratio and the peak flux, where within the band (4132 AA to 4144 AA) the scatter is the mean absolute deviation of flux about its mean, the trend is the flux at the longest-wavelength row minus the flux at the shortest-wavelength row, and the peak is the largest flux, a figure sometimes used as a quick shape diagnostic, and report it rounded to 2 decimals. 3.89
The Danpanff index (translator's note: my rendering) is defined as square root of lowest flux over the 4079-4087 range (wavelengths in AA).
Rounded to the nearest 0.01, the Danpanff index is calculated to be 3.65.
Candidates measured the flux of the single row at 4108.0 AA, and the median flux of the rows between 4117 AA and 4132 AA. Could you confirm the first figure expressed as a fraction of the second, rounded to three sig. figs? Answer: 1.04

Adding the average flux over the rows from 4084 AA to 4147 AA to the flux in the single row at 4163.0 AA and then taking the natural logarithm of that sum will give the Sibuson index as 3.41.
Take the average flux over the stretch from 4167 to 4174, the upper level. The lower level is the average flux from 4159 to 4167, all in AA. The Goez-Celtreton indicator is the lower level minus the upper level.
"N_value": 1.6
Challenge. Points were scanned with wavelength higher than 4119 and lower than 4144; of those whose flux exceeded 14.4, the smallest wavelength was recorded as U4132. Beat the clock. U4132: 4120.5 AA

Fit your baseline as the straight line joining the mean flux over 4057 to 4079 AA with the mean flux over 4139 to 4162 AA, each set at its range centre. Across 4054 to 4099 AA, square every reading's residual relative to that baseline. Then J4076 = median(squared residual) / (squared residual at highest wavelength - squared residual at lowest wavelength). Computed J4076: -2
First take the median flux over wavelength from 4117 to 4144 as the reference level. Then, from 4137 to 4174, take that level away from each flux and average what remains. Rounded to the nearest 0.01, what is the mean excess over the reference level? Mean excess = -0.28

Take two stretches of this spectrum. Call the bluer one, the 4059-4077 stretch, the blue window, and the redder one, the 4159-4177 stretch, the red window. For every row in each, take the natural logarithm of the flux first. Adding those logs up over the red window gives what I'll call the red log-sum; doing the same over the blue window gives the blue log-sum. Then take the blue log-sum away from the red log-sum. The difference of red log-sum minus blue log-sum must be 0.87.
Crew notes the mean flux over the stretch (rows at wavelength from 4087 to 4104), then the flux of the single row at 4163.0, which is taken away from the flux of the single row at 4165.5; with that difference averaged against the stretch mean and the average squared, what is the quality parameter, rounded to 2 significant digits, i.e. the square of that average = 50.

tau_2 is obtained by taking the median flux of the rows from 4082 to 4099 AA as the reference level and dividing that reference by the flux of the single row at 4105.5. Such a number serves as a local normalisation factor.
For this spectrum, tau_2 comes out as 1.06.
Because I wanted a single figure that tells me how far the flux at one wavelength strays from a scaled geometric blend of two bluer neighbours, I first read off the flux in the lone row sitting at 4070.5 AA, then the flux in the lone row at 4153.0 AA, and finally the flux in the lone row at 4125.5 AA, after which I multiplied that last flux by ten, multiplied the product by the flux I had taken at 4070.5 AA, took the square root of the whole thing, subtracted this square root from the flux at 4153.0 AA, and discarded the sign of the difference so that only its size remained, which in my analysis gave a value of 31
